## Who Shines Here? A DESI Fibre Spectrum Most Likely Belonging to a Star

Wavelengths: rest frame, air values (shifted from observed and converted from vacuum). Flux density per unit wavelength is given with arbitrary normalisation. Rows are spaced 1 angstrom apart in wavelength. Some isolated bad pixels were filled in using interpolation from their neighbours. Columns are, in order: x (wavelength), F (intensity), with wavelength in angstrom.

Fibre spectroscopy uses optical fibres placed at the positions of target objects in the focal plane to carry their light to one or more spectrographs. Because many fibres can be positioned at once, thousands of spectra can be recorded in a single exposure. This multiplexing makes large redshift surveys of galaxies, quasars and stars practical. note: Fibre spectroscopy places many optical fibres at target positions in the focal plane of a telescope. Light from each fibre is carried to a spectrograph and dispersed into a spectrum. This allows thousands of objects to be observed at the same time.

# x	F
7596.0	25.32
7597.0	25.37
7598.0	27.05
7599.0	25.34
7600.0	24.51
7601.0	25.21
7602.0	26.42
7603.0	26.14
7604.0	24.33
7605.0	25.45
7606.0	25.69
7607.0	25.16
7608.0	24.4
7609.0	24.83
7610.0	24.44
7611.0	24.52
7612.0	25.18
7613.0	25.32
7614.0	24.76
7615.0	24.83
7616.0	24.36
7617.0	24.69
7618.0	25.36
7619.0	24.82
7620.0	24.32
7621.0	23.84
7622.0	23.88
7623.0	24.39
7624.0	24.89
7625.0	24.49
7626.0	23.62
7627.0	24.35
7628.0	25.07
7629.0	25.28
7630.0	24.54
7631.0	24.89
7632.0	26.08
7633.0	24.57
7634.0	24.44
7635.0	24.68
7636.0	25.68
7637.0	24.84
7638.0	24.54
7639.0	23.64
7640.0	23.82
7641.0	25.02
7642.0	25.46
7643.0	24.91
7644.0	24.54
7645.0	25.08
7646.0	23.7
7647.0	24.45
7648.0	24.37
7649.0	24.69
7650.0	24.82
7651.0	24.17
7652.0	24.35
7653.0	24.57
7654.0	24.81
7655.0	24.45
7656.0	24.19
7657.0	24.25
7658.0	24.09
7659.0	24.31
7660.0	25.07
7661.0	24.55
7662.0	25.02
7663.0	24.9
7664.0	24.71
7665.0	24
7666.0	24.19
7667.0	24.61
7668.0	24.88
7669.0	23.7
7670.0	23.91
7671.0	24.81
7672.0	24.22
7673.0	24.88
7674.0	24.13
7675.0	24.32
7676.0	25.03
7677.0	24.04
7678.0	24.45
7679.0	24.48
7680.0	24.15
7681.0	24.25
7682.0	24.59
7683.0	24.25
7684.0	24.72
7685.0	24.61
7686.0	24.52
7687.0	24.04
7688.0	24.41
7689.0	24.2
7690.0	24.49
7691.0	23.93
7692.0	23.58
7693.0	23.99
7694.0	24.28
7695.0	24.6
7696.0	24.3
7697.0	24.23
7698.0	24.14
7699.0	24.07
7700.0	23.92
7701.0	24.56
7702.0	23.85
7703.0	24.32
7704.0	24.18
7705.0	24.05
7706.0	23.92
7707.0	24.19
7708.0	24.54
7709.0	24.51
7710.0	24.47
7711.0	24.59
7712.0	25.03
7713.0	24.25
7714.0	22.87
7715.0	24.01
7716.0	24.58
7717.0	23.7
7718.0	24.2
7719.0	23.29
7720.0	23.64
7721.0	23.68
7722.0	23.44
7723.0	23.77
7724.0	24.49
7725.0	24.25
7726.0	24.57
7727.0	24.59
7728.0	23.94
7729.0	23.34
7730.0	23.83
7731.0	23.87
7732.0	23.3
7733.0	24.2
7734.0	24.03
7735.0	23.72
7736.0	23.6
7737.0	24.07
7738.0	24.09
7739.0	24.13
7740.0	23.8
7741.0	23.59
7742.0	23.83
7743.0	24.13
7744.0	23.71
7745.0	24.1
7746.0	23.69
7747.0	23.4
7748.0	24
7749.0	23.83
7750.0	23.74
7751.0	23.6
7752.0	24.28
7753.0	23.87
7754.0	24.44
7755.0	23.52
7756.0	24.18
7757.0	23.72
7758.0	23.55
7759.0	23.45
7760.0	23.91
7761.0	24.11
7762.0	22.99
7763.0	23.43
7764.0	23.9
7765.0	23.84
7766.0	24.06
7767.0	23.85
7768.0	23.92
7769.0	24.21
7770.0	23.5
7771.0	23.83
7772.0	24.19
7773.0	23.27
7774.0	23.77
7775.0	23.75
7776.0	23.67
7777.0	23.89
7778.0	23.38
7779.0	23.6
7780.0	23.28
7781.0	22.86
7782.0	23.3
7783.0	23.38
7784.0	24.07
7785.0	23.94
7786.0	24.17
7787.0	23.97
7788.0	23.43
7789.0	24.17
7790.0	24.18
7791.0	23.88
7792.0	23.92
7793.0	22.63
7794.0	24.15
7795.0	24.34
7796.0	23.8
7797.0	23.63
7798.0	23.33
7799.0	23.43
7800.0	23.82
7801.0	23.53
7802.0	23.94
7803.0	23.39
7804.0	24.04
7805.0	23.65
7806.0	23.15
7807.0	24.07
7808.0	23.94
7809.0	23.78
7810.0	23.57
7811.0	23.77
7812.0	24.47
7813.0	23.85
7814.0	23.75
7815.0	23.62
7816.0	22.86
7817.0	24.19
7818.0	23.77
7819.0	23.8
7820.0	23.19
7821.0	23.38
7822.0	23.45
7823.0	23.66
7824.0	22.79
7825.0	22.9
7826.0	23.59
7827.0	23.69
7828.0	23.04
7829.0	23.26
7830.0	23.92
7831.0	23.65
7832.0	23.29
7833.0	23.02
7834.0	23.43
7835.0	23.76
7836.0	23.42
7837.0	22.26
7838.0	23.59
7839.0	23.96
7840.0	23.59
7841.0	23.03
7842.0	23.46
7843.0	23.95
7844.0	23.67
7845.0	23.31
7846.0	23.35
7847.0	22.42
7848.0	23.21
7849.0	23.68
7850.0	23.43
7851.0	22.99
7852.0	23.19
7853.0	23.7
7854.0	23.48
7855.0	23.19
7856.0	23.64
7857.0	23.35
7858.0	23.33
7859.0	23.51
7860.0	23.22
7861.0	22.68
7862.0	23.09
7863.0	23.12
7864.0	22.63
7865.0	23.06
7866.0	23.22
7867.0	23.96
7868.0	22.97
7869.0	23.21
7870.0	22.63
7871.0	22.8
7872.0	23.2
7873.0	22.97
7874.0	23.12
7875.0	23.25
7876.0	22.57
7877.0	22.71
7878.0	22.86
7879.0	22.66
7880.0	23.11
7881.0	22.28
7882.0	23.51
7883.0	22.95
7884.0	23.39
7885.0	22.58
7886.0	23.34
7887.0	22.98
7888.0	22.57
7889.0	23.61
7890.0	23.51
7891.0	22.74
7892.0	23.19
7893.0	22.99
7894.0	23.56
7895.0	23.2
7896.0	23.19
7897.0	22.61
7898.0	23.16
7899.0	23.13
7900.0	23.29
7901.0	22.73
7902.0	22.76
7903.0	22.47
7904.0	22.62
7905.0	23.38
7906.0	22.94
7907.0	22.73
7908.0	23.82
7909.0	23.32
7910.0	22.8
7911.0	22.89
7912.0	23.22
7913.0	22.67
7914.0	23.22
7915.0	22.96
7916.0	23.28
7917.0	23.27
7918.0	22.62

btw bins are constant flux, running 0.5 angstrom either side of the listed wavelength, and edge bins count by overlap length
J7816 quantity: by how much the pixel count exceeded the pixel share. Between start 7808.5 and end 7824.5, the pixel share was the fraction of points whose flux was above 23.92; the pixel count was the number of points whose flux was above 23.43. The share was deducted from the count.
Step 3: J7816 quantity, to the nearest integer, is 12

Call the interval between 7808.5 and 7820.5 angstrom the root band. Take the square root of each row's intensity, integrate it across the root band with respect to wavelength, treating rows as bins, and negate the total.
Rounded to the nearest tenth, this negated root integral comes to -58.4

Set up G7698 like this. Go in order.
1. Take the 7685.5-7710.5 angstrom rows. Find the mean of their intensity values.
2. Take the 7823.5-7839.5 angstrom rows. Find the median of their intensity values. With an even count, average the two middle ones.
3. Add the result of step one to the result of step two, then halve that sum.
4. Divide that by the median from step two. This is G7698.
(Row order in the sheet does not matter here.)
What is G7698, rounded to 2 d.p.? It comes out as 1.02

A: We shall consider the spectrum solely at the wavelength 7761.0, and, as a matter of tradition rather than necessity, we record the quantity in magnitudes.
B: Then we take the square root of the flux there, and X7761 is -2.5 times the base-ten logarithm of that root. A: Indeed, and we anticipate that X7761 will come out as -1.73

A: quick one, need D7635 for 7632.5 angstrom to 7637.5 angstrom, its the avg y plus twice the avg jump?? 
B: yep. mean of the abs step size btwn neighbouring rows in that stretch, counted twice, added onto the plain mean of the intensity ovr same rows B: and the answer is 25.9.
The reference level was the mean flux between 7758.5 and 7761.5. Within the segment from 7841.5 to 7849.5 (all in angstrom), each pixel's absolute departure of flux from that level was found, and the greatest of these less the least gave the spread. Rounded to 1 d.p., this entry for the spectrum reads 1.3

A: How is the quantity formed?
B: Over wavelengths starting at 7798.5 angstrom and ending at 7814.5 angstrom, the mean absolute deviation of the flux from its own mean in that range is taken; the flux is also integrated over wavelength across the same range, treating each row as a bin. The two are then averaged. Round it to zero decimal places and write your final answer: 190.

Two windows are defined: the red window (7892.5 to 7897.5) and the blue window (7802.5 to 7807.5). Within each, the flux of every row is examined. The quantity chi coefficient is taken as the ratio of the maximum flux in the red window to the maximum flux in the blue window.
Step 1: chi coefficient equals 0.98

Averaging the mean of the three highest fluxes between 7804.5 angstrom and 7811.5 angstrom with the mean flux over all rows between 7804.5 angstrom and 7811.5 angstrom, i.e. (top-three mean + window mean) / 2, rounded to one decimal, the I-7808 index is 23.8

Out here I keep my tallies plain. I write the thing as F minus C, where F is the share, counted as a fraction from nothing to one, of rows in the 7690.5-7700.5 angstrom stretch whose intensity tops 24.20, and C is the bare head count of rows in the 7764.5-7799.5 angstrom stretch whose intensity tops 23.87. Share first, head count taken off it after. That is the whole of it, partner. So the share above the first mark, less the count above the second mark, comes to -15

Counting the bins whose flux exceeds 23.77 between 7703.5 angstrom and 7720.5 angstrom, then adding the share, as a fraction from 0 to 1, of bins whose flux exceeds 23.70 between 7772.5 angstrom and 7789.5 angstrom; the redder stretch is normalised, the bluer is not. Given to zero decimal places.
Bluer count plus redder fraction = 13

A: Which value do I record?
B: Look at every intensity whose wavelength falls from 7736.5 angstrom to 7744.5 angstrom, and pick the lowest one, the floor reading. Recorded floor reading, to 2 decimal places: 23.59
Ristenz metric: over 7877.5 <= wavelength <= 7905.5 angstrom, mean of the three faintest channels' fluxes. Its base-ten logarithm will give 1.351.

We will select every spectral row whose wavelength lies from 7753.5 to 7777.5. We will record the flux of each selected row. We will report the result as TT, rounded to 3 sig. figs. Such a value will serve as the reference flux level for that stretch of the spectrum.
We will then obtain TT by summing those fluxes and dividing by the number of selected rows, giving 23.8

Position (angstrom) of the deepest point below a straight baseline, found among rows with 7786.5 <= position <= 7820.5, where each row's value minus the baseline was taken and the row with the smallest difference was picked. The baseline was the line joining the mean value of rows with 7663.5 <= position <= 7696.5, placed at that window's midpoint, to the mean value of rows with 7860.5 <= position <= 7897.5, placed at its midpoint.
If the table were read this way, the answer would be 7793.0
